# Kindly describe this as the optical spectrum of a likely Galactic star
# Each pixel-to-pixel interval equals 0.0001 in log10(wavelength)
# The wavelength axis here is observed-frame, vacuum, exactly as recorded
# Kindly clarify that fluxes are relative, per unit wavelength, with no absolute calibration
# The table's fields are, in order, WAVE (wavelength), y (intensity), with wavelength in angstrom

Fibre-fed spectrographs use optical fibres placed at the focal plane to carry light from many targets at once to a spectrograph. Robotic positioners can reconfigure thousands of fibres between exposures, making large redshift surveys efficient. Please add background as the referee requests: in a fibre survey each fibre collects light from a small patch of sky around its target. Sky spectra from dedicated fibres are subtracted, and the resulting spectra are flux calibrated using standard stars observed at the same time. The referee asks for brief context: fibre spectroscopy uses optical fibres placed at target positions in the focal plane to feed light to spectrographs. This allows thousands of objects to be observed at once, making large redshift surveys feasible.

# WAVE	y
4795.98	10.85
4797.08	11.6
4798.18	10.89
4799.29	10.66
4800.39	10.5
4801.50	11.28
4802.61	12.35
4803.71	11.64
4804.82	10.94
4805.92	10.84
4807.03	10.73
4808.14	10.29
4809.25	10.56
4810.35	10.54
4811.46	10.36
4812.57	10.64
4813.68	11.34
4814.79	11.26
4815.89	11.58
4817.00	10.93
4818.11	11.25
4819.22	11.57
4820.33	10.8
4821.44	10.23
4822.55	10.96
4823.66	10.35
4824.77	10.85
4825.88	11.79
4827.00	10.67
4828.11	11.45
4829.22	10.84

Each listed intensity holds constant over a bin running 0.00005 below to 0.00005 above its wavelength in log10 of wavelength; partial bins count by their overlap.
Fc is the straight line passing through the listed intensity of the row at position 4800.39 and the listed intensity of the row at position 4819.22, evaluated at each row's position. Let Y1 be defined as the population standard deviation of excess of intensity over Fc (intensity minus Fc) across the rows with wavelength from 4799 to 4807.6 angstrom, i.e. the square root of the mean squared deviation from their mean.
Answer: 0.59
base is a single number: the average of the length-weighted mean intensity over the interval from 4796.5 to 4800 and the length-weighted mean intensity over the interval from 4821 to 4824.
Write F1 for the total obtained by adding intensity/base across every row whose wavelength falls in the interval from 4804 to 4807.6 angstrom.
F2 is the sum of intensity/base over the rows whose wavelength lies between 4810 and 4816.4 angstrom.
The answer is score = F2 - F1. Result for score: 3.1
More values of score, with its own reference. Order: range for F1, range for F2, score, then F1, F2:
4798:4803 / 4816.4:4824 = 1.9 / 5.2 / 7.0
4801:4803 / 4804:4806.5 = -0.2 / 2.2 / 2.0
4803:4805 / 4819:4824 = 2.9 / 2.1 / 5.0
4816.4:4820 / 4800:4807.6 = 4.1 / 3.1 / 7.3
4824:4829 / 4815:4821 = 1.1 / 4.1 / 5.2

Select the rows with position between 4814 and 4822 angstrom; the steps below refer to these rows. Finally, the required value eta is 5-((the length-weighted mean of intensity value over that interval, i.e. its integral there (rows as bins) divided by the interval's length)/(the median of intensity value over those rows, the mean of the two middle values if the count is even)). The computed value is 4.01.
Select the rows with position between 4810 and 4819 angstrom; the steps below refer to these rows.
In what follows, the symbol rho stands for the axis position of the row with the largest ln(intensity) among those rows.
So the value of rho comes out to 4815.89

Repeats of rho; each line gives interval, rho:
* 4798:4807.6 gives 4802.61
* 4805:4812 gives 4805.92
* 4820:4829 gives 4825.88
